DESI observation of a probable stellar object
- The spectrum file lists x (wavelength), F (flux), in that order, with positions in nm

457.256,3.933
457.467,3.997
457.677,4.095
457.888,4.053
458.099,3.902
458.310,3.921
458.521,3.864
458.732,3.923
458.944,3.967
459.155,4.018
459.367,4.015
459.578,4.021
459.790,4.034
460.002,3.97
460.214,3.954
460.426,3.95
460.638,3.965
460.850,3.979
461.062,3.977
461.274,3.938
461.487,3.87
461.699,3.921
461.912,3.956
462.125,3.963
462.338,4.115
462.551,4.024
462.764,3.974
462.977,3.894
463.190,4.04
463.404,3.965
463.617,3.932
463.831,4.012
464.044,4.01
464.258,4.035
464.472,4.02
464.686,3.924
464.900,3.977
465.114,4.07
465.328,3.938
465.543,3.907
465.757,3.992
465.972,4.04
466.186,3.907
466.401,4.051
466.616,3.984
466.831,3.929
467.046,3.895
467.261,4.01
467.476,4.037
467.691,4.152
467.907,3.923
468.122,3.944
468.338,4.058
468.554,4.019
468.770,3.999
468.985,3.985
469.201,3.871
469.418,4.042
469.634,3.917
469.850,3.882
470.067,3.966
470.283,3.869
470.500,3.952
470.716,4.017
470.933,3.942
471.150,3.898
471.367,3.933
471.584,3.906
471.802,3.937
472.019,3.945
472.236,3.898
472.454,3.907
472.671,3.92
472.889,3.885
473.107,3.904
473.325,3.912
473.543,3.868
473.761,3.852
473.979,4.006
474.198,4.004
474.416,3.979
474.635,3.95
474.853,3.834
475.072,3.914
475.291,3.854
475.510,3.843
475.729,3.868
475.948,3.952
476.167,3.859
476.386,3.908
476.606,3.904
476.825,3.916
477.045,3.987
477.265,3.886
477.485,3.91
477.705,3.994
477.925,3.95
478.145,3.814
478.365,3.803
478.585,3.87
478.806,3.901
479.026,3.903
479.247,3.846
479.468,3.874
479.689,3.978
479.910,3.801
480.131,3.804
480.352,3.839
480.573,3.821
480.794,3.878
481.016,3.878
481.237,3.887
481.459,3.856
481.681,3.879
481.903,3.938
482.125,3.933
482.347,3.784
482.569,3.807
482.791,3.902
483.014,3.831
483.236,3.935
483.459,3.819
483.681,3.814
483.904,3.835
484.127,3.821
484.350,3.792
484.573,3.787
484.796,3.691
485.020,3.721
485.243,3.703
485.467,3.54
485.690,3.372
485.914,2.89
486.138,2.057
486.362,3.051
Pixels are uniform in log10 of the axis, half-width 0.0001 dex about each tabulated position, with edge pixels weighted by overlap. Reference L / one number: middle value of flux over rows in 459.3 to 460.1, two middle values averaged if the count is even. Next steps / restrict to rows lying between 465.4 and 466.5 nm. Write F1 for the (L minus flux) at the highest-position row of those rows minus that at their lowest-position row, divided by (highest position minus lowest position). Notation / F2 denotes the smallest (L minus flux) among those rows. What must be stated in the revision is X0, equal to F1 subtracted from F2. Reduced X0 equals 0.13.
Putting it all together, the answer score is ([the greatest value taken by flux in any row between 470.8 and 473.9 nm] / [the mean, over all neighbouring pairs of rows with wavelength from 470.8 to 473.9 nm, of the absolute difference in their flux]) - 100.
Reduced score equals 53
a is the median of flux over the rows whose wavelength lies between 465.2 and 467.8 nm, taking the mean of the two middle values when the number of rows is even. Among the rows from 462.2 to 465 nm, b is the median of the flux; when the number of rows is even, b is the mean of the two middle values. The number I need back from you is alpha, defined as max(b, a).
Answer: 4.01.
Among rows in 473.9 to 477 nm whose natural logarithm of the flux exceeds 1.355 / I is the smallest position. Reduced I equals 473.979 nm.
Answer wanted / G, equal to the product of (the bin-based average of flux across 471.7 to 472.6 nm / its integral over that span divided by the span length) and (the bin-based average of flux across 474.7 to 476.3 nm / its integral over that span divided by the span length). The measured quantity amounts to 15.23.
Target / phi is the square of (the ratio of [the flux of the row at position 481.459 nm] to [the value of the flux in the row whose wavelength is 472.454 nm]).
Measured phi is 0.97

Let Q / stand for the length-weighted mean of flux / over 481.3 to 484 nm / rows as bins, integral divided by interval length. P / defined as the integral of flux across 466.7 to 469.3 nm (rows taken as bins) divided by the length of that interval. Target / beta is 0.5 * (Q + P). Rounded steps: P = 3.99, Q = 3.86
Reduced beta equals 3.92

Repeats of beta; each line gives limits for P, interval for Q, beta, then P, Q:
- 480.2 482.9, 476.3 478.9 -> 3.88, 3.87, 3.90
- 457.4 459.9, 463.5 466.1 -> 3.99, 3.98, 3.99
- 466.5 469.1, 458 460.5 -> 3.98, 4.00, 3.96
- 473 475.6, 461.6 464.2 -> 3.95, 3.91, 3.98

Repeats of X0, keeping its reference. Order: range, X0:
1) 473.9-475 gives -0.18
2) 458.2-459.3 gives 0.11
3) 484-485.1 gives 0.09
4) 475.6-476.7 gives 0.11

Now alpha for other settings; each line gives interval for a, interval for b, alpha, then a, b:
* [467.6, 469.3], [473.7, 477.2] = 3.99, 3.99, 3.91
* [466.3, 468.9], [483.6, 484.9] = 4.00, 4.00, 3.80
